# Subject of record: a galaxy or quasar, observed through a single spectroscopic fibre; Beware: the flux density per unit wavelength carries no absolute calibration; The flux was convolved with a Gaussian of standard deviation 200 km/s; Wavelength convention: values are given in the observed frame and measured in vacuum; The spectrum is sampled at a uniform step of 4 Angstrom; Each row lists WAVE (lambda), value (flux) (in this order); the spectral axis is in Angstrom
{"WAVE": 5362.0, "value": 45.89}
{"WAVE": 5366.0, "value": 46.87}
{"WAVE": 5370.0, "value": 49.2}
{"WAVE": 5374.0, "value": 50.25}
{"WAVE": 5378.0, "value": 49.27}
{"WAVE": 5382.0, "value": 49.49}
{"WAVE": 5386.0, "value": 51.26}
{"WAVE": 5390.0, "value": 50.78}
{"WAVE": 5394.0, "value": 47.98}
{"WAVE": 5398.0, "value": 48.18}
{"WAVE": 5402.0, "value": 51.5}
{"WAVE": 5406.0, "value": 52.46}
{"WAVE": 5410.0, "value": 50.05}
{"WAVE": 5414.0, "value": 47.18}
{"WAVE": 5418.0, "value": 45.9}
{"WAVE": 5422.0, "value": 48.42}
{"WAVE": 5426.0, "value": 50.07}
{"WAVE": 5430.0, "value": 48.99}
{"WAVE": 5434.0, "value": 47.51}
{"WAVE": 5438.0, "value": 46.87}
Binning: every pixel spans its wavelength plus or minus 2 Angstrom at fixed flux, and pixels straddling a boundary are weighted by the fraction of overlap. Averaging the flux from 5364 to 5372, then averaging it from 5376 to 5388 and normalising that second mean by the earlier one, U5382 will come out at 1.04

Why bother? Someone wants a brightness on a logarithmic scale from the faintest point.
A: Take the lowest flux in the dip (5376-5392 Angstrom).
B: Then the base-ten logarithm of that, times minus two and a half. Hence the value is -4.23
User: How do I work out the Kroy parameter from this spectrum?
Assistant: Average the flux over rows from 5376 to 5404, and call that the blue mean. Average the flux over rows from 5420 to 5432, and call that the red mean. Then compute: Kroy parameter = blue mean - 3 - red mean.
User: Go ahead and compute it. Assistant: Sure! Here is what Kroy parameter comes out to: -2.4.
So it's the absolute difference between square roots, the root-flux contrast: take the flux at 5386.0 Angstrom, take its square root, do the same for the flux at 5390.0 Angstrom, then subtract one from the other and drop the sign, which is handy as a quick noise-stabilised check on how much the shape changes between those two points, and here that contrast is 0.03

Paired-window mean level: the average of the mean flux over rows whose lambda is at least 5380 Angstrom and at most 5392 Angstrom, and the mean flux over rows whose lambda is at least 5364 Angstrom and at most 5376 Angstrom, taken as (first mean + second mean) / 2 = 49.6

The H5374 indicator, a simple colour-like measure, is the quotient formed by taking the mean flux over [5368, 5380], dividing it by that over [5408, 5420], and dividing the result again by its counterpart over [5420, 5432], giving 0.0211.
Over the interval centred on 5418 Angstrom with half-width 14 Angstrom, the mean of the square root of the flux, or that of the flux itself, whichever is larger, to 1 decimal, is 49.0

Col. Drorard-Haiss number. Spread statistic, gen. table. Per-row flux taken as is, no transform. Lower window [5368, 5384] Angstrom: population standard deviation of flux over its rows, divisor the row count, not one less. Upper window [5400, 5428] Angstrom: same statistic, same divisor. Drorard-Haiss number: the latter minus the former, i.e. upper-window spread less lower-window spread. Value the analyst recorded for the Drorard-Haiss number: 1.7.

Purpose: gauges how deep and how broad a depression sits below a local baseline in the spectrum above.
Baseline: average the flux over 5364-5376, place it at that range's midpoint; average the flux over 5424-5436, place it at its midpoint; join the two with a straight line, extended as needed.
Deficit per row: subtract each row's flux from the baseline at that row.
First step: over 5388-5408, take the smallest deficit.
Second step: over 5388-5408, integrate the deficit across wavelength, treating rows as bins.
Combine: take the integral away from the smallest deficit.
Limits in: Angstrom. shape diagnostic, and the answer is 24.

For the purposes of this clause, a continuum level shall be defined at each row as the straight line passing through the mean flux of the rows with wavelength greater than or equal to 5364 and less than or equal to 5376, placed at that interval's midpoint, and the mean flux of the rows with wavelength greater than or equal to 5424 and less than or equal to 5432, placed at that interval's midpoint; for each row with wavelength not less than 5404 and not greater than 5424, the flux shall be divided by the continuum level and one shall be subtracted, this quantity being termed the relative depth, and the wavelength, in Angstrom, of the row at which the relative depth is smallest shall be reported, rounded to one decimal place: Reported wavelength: 5418.0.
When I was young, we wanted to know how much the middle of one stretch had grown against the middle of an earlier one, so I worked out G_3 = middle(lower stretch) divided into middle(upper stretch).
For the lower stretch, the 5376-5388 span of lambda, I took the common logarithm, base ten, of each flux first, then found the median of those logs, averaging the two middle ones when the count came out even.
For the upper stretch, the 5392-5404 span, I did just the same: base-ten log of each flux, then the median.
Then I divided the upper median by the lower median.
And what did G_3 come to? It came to 0.99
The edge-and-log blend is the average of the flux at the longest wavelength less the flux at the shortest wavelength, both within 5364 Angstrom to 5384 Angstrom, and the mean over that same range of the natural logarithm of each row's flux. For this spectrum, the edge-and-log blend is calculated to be 3.3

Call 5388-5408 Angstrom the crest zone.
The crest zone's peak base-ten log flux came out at 1.72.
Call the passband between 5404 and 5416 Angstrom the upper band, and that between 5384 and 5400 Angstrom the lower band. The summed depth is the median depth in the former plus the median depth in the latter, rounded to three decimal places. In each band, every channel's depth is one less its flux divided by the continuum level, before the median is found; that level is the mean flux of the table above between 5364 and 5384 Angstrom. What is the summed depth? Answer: -0.031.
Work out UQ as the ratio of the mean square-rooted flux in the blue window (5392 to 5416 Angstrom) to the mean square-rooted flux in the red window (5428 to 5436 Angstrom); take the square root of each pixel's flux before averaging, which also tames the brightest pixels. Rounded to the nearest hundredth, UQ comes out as 1.01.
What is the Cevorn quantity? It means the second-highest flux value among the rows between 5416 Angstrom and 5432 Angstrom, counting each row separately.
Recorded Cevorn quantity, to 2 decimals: 48.99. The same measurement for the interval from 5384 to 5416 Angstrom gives 51.50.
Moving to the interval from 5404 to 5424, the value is 50.05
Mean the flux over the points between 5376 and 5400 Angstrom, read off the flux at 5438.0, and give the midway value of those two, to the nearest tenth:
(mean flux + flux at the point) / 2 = 48.2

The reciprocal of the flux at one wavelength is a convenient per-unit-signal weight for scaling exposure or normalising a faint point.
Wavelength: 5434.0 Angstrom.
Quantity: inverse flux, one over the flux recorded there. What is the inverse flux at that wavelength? 0.0210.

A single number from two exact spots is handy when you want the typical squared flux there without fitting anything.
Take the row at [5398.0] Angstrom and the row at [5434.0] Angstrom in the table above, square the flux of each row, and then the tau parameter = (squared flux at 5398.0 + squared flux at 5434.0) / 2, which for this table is 2289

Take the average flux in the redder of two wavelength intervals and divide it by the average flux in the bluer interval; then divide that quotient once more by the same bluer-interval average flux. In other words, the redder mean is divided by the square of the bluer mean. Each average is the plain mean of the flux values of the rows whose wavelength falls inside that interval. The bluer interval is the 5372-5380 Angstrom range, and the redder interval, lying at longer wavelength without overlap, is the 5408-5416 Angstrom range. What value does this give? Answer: 0.0196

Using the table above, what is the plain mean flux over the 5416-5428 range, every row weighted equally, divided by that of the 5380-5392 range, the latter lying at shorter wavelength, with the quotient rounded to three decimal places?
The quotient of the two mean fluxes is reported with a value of 0.953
